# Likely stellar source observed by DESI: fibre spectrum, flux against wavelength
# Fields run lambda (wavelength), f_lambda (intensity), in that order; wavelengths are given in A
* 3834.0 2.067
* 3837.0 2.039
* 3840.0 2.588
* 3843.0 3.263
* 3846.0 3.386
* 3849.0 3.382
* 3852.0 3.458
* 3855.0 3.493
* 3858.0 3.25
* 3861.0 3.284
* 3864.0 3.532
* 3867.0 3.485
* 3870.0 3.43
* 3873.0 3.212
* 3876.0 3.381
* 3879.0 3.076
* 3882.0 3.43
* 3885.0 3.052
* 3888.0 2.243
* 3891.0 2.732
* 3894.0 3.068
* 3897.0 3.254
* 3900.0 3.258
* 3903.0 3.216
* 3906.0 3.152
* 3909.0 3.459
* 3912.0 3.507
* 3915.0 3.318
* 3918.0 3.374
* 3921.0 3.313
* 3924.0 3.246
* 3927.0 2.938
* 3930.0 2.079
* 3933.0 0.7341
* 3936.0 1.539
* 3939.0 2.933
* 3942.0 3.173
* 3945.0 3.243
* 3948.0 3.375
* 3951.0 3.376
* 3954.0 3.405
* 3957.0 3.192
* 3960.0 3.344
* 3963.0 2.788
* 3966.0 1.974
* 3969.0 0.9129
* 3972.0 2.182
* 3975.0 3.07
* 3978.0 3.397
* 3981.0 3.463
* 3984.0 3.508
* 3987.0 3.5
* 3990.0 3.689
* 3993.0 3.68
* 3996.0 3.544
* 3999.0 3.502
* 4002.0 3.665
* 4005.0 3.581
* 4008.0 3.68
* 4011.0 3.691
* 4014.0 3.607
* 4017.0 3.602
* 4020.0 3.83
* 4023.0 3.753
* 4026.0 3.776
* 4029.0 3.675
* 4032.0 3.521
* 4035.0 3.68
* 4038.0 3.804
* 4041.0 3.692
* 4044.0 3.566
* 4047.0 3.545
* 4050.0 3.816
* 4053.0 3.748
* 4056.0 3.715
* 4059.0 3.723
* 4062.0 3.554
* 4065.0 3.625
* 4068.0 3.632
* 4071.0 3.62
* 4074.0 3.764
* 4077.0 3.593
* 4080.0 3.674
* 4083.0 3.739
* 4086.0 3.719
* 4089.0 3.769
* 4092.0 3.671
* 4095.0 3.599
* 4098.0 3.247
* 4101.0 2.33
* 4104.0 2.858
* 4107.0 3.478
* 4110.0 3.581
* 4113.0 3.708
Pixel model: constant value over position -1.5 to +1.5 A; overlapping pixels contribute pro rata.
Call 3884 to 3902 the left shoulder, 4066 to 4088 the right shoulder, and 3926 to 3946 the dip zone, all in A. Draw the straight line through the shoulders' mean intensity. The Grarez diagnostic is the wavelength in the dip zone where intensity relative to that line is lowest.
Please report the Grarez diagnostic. 3933.0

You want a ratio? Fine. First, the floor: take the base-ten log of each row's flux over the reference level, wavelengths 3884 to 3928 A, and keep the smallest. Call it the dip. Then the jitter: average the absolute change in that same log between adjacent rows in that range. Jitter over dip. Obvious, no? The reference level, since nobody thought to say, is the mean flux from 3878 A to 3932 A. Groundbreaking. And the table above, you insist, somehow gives -0.23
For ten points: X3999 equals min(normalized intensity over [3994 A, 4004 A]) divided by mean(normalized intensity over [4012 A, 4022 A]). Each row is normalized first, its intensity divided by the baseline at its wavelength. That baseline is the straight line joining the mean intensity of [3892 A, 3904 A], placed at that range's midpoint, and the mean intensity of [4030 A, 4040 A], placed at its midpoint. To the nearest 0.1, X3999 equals 1.0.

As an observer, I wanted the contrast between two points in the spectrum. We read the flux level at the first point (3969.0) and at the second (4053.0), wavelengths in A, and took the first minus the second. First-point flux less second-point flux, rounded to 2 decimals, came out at -2.84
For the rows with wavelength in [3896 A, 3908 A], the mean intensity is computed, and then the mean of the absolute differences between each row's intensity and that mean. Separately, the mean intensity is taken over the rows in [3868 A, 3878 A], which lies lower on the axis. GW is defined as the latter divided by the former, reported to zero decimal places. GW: 93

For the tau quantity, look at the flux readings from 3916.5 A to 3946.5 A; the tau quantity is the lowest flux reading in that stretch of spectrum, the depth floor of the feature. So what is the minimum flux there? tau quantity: 0.7341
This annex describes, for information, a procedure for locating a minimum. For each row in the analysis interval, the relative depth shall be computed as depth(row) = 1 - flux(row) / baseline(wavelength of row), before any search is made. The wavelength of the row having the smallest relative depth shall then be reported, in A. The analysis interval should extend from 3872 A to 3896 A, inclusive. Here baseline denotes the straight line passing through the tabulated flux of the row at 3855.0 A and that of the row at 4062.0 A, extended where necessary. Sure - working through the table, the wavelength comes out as 3882.0 A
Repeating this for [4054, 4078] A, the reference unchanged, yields 4074.0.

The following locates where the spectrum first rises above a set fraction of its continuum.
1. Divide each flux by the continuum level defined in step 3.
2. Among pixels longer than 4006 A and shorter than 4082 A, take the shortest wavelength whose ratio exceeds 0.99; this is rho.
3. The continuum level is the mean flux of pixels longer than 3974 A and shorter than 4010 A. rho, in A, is 4008.0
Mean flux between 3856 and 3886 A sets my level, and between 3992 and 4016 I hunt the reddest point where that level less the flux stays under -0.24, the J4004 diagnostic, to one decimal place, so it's 4014.0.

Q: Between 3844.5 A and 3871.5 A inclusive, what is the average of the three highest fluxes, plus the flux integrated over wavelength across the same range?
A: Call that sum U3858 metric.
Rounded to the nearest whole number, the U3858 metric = 96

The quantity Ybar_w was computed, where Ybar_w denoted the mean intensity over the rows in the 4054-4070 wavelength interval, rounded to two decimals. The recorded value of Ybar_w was 3.65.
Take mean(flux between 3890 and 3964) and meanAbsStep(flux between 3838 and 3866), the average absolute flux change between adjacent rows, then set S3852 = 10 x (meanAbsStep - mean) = -28.2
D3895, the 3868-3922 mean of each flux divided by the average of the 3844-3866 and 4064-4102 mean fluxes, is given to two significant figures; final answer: 0.92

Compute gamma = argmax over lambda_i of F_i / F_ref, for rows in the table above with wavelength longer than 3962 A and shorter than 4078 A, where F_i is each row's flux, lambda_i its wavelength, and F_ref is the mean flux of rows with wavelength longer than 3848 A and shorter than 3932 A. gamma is 4020.0 A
